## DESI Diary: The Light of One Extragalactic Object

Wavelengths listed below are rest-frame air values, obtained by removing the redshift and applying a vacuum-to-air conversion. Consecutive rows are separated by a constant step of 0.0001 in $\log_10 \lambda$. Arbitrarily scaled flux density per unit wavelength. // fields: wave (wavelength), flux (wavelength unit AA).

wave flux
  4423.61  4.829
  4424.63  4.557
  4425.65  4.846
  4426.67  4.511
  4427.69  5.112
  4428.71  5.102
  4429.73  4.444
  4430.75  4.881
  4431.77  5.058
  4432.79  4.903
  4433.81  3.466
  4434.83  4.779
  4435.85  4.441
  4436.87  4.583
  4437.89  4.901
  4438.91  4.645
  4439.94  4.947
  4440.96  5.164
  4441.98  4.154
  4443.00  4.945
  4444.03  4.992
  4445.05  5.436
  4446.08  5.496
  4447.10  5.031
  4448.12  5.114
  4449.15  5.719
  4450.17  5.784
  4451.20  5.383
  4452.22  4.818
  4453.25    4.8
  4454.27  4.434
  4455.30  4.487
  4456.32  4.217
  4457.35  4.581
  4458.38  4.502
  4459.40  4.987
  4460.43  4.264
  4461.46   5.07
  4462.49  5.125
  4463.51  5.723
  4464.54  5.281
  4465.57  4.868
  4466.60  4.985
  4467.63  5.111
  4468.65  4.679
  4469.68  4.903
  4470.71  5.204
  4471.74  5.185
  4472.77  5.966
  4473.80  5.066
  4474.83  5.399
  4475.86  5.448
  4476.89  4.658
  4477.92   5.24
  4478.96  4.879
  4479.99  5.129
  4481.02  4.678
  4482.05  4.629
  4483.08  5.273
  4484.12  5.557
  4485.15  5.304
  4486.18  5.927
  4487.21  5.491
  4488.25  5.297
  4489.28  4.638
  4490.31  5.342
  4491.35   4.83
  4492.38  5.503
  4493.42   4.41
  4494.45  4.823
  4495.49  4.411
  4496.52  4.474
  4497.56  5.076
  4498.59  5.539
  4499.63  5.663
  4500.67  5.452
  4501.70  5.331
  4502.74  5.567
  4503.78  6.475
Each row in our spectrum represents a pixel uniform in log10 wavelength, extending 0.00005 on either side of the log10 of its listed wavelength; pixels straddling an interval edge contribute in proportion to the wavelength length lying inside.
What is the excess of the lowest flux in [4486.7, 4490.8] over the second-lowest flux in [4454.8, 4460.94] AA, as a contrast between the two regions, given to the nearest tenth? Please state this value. 0.4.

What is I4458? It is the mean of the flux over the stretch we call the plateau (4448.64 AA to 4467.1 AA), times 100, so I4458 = 495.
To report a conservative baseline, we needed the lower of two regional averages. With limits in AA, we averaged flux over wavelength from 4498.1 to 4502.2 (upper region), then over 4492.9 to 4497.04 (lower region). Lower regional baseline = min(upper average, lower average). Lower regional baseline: 4.53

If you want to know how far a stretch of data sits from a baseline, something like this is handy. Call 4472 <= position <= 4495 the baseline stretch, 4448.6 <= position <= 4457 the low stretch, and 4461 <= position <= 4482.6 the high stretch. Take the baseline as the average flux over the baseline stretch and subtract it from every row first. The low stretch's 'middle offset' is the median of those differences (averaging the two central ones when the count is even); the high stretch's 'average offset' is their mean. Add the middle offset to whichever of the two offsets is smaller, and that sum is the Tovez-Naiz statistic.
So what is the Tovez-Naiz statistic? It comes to -0.70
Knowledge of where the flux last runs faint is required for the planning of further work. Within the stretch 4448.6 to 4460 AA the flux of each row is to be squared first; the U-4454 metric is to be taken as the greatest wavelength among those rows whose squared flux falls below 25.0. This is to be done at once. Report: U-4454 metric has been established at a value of 4459.40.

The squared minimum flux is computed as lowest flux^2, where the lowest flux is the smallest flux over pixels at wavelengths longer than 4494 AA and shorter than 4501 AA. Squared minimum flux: 19.5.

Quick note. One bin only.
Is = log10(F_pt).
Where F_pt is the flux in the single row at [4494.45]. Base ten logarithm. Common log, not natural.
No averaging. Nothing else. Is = 0.68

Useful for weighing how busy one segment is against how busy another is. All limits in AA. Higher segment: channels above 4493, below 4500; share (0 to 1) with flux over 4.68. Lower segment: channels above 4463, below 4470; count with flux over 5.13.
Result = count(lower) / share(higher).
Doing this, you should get 3.5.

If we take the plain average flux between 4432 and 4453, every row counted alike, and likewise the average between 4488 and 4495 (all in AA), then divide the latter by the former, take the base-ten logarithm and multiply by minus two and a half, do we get -0.01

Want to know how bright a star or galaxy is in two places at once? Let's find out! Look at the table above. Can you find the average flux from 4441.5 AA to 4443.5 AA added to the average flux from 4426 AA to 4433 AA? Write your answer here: 9.4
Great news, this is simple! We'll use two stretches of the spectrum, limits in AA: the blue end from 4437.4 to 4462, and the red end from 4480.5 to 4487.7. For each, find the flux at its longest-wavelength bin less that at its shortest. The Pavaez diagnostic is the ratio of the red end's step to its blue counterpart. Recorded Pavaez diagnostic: 4.8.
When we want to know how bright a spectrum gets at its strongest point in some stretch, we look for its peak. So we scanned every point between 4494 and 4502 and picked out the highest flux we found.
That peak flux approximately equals 5.663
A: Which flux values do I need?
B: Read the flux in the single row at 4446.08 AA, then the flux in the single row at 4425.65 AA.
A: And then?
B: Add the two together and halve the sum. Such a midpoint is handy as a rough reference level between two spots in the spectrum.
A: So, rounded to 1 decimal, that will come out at 5.2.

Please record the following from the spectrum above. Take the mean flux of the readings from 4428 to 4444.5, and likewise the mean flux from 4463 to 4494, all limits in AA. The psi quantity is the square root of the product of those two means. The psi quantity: 4.93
